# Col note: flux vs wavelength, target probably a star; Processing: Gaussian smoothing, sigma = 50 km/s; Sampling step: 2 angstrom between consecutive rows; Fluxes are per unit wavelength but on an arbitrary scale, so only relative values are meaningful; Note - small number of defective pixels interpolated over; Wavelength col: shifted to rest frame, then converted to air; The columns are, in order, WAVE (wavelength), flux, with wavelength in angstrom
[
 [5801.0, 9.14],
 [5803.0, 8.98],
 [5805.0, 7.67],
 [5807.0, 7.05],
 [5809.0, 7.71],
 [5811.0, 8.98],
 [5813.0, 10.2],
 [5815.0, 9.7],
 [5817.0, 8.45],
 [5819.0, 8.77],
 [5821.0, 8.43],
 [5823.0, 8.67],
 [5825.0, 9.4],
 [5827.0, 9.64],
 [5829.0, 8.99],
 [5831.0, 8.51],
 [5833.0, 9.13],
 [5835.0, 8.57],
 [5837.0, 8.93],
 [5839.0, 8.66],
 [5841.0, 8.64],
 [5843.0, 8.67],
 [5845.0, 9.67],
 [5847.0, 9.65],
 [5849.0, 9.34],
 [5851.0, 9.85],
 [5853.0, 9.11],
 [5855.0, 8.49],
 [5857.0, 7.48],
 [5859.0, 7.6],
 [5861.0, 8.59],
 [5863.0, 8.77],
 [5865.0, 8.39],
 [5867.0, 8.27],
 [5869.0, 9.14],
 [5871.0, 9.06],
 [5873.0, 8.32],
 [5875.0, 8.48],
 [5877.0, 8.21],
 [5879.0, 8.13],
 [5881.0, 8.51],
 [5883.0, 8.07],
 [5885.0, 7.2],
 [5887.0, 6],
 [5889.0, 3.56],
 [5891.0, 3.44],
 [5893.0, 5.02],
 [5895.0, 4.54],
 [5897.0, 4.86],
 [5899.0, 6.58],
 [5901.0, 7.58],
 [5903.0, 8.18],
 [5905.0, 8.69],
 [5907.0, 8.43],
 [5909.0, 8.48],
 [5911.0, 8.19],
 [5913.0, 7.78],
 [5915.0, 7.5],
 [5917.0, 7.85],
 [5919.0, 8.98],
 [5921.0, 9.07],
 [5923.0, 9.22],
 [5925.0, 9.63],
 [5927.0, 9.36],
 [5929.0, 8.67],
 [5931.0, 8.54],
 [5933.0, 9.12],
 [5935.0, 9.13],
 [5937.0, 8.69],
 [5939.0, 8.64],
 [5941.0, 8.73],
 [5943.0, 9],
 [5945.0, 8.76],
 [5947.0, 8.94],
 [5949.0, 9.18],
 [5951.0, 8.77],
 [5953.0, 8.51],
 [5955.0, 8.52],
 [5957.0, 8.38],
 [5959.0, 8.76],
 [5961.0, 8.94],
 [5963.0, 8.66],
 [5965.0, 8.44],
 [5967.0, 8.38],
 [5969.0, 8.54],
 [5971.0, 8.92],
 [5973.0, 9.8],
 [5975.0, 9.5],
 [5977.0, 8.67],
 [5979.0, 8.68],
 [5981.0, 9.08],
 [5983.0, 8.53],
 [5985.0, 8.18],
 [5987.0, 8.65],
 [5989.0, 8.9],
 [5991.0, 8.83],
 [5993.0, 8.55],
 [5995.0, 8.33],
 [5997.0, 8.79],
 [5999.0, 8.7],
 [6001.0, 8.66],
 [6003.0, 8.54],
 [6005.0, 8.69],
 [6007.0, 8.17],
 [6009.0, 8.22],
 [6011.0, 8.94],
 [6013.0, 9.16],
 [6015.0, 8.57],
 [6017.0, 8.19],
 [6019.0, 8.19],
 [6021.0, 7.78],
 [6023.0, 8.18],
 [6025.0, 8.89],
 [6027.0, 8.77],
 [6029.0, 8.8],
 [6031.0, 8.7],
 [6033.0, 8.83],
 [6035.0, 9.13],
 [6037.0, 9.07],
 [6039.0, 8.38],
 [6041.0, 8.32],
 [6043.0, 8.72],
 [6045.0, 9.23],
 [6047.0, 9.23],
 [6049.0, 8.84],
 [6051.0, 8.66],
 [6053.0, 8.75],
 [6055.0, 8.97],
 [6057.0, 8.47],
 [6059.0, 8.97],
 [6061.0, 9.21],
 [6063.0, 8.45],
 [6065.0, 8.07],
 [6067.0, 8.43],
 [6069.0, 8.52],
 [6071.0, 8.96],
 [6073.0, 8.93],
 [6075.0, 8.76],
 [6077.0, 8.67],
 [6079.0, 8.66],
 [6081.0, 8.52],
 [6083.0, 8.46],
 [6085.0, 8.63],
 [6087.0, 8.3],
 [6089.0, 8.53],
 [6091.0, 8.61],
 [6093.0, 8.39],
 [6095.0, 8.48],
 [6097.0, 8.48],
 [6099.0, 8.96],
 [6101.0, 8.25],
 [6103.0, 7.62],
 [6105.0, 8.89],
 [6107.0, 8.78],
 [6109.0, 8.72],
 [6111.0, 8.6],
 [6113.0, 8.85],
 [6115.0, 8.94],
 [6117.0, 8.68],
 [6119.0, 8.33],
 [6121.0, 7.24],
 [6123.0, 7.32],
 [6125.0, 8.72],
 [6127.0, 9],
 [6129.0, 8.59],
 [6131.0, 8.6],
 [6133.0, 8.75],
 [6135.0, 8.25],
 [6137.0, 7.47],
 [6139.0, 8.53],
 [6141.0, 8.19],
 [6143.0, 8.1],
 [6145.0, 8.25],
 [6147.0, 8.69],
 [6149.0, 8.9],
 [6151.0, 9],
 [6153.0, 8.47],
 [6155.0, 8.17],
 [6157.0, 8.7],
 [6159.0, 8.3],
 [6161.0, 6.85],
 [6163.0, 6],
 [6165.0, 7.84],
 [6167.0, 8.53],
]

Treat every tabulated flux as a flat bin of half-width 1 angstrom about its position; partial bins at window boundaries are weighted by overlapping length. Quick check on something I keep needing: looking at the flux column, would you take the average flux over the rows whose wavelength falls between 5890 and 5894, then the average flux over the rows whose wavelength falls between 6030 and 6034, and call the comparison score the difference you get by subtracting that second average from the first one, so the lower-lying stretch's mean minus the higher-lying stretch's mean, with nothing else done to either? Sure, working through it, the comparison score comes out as -4.5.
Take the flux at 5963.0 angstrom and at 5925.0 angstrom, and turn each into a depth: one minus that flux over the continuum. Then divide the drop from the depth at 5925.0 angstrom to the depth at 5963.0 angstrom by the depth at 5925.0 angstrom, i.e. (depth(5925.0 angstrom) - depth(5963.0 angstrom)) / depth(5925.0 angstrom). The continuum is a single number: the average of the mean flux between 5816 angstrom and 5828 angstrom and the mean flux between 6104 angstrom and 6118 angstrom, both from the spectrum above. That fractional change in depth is 1.2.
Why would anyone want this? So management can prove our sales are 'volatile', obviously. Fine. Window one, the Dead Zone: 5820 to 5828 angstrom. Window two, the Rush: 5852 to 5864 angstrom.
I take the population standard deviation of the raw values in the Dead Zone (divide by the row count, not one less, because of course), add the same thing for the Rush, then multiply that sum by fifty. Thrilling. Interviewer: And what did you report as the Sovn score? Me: 55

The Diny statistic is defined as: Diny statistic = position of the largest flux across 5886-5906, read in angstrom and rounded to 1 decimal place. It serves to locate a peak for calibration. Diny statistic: 5905.0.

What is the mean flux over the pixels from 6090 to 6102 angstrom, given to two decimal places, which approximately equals 8.53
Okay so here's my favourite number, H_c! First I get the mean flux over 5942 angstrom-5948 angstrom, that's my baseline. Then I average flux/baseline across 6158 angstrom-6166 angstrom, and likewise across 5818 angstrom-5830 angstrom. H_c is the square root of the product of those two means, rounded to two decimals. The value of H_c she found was 0.91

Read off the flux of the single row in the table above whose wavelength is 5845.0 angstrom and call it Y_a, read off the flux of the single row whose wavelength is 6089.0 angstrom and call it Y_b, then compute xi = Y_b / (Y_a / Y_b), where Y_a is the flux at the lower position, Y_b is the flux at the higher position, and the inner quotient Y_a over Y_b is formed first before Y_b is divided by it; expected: 7.5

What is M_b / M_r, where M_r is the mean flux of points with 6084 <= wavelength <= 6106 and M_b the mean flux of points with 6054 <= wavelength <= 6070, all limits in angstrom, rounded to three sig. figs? 1.02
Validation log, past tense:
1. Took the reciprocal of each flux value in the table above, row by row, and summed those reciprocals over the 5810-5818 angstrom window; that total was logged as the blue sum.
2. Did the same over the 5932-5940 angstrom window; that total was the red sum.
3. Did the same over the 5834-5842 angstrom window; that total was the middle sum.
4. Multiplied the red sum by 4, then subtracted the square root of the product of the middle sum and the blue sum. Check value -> 1.35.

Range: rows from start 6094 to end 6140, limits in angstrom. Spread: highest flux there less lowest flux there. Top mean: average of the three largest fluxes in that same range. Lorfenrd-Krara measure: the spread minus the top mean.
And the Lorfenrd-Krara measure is -7.2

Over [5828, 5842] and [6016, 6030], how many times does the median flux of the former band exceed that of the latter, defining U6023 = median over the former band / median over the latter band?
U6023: 1.06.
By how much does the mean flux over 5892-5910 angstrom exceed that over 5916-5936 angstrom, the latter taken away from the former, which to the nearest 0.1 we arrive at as -2.0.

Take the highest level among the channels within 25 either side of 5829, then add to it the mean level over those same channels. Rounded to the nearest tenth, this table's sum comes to 19.1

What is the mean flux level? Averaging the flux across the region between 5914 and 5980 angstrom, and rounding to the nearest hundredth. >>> 8.80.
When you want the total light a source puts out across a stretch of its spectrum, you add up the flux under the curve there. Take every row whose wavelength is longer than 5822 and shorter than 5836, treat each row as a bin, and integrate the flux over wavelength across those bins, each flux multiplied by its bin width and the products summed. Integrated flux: 126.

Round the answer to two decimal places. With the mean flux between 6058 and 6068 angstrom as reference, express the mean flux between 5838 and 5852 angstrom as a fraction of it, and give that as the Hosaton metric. 1.07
